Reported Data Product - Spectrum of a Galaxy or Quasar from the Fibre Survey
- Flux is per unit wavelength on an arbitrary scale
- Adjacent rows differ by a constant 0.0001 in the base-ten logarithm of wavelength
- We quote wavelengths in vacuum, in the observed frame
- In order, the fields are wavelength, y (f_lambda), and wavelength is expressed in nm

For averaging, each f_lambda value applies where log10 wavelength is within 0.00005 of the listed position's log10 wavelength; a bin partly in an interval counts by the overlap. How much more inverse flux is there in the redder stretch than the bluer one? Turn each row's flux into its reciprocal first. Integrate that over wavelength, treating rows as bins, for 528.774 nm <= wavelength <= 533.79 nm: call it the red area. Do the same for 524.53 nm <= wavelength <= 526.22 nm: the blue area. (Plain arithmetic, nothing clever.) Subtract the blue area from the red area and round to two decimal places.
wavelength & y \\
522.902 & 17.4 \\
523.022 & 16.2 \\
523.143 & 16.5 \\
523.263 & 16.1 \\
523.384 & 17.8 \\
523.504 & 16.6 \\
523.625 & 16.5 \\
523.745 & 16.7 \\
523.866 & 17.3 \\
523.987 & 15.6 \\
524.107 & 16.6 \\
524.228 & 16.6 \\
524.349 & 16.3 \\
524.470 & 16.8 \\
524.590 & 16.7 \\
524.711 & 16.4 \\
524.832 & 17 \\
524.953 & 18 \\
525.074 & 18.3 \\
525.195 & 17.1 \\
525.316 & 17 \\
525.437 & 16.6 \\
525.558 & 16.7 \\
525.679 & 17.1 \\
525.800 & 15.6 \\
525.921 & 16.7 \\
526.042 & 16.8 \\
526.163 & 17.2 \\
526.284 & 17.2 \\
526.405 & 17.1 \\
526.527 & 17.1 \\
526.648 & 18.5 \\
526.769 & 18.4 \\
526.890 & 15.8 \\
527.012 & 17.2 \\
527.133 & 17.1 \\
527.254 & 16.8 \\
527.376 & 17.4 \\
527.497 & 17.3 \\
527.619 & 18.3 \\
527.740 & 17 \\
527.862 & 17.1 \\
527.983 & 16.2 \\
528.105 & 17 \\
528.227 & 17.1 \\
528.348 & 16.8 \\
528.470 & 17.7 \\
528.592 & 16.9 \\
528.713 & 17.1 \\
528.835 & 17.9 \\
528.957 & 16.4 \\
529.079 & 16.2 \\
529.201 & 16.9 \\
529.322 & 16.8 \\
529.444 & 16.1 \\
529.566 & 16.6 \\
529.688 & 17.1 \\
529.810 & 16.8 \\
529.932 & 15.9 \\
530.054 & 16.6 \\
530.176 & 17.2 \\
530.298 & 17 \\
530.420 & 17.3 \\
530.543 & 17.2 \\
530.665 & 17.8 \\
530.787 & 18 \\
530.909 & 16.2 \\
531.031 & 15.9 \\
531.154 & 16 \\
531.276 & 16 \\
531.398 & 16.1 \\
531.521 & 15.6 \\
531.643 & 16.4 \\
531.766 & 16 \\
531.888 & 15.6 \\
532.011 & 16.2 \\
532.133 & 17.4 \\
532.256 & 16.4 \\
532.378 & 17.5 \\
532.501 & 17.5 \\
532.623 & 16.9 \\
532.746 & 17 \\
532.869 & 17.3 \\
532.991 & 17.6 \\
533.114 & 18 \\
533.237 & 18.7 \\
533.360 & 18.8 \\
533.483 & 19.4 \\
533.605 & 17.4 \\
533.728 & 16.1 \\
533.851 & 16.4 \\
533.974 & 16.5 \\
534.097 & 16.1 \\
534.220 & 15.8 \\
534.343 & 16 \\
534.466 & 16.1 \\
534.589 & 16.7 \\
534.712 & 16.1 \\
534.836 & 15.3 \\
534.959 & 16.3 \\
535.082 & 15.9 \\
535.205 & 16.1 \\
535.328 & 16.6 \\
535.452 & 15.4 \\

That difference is 0.20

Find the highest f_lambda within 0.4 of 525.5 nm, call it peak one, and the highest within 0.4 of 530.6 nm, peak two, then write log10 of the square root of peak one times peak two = 1.24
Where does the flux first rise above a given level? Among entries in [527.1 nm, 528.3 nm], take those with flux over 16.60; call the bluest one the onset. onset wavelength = 527.133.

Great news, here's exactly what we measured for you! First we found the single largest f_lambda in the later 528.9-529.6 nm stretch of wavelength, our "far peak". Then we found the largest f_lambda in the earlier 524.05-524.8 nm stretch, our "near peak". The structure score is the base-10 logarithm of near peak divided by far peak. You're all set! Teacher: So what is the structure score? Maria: 0.00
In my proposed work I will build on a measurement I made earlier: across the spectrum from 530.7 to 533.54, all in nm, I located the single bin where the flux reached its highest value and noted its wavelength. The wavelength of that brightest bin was 533.483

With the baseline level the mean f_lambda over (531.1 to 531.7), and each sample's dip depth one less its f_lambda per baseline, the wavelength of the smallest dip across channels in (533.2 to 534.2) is 533.483 nm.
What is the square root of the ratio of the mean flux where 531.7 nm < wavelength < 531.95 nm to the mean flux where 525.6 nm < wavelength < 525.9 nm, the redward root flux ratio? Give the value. 0.98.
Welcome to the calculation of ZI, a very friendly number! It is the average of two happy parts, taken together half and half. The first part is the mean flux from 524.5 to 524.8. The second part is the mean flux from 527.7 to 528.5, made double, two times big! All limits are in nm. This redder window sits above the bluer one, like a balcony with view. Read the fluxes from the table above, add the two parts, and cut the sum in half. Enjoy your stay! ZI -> 25.3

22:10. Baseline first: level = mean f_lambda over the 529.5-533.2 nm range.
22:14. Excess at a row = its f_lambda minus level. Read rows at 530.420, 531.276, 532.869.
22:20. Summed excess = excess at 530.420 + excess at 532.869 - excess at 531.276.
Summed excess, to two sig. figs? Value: 1.8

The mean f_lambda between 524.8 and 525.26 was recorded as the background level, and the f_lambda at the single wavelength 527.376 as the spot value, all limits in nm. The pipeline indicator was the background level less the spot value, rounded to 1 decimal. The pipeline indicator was 0.2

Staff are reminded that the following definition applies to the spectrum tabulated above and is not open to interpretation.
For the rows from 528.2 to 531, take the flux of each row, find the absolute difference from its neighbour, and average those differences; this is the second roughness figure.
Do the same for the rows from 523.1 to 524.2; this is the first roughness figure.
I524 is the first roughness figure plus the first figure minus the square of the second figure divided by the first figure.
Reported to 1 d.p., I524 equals 1.3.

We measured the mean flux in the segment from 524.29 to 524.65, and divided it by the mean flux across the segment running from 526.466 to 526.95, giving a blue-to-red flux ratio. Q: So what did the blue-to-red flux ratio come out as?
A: 0.95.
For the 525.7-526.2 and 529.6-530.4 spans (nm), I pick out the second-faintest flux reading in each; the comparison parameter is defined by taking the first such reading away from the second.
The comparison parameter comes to -0.1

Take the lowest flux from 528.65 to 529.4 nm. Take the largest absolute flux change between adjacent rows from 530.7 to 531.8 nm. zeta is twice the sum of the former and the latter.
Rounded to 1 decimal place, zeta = 36.0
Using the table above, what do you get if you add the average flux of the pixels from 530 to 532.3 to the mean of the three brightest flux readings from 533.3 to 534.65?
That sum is 35.1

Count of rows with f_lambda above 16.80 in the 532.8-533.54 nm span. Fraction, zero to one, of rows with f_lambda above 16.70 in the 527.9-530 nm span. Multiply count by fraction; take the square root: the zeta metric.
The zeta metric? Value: 2.0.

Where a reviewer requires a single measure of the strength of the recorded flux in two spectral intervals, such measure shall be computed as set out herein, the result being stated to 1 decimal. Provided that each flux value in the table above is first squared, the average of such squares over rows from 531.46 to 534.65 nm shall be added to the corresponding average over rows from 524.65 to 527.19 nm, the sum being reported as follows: 579.2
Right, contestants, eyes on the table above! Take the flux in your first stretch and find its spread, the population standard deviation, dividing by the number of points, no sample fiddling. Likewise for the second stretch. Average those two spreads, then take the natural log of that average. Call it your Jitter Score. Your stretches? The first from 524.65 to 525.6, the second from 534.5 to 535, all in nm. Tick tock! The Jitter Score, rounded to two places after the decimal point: -0.56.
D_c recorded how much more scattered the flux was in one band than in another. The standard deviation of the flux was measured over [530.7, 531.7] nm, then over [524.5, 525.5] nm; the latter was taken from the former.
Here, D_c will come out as 0.06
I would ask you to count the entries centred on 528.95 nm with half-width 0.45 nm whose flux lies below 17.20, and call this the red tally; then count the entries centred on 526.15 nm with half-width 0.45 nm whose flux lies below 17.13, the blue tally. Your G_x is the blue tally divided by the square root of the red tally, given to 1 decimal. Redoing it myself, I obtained 2.0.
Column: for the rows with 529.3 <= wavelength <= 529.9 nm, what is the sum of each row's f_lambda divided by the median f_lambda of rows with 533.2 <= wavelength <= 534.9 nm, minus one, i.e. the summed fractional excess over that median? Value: 0.13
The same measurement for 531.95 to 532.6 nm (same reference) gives 0.23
